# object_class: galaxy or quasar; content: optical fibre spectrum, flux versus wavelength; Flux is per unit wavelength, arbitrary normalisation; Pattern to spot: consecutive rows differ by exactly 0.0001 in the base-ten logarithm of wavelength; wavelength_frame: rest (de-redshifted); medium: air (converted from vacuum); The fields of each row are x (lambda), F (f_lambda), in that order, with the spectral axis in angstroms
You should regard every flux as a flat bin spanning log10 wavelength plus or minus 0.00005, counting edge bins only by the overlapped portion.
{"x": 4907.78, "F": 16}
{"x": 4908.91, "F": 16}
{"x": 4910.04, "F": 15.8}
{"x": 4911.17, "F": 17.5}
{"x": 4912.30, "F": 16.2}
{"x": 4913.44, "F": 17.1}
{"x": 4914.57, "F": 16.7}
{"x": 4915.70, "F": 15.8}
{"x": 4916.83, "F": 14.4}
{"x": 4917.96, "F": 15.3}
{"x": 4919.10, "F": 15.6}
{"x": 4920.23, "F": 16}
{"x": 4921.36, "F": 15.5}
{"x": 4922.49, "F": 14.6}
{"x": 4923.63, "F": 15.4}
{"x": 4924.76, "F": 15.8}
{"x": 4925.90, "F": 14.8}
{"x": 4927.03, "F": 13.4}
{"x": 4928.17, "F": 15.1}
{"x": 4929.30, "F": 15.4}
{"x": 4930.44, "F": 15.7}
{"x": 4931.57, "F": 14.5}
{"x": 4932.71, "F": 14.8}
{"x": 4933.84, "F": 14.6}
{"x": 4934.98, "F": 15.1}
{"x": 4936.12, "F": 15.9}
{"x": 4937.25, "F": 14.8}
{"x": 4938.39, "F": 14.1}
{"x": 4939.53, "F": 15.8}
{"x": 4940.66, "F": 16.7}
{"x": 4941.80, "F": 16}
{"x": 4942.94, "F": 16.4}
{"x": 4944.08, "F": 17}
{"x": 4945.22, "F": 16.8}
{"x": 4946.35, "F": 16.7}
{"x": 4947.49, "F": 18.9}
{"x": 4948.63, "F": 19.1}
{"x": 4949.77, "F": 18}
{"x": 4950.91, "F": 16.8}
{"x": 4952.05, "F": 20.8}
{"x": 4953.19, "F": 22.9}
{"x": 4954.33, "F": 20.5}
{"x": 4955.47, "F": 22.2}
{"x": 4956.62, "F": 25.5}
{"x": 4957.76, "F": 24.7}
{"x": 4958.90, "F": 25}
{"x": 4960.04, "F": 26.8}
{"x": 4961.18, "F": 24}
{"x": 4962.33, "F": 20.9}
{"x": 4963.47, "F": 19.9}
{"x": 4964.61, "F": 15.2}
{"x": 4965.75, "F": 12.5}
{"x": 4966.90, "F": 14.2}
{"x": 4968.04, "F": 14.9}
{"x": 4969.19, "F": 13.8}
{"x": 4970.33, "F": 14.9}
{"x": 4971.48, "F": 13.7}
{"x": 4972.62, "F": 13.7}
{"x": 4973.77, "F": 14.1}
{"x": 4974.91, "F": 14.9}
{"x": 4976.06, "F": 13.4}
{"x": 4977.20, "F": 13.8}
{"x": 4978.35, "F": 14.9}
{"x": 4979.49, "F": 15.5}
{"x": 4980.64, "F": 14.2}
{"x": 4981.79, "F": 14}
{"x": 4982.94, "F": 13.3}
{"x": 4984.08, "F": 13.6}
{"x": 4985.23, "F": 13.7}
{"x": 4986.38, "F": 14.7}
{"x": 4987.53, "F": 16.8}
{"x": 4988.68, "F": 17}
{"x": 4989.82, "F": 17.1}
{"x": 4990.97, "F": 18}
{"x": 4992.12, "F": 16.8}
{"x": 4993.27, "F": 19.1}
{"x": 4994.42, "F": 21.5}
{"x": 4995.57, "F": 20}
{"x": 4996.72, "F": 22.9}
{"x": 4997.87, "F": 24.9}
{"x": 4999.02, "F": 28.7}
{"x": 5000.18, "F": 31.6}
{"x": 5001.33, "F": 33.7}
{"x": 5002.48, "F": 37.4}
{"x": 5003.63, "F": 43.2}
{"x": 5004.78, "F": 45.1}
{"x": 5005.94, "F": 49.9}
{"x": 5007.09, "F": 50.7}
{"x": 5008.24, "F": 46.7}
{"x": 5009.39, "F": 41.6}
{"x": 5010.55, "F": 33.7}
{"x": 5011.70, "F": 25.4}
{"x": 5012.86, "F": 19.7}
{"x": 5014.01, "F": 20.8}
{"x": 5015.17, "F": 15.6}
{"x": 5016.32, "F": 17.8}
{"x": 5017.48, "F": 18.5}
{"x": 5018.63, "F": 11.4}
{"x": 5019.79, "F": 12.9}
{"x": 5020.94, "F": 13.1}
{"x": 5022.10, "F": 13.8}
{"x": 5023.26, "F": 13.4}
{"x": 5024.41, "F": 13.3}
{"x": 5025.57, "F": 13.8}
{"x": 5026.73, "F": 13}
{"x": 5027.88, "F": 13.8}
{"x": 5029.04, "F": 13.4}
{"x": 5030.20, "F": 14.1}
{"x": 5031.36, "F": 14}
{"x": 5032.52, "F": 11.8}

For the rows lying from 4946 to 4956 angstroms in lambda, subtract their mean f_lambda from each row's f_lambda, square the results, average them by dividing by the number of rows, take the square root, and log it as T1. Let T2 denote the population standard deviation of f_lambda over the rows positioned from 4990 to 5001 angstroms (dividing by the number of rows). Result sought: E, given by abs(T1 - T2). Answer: 2.6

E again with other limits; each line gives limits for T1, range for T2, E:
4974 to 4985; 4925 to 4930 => 0.0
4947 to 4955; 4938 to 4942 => 0.9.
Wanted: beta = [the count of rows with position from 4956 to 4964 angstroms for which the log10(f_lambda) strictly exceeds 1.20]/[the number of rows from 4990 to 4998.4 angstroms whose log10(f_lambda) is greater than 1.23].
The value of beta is 1.2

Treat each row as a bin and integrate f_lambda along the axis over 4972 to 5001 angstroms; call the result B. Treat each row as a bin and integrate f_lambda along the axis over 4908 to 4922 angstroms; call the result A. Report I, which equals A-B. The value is -288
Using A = 224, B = 512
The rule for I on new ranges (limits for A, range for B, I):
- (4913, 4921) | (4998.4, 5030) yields -678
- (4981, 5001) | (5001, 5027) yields -302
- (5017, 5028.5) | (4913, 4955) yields -528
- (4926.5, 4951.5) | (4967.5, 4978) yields 251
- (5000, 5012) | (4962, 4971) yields 346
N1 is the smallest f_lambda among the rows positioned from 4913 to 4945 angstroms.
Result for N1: 13.4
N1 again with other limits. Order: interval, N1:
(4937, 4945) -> 14.1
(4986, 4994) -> 14.7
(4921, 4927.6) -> 13.4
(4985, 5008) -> 13.7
